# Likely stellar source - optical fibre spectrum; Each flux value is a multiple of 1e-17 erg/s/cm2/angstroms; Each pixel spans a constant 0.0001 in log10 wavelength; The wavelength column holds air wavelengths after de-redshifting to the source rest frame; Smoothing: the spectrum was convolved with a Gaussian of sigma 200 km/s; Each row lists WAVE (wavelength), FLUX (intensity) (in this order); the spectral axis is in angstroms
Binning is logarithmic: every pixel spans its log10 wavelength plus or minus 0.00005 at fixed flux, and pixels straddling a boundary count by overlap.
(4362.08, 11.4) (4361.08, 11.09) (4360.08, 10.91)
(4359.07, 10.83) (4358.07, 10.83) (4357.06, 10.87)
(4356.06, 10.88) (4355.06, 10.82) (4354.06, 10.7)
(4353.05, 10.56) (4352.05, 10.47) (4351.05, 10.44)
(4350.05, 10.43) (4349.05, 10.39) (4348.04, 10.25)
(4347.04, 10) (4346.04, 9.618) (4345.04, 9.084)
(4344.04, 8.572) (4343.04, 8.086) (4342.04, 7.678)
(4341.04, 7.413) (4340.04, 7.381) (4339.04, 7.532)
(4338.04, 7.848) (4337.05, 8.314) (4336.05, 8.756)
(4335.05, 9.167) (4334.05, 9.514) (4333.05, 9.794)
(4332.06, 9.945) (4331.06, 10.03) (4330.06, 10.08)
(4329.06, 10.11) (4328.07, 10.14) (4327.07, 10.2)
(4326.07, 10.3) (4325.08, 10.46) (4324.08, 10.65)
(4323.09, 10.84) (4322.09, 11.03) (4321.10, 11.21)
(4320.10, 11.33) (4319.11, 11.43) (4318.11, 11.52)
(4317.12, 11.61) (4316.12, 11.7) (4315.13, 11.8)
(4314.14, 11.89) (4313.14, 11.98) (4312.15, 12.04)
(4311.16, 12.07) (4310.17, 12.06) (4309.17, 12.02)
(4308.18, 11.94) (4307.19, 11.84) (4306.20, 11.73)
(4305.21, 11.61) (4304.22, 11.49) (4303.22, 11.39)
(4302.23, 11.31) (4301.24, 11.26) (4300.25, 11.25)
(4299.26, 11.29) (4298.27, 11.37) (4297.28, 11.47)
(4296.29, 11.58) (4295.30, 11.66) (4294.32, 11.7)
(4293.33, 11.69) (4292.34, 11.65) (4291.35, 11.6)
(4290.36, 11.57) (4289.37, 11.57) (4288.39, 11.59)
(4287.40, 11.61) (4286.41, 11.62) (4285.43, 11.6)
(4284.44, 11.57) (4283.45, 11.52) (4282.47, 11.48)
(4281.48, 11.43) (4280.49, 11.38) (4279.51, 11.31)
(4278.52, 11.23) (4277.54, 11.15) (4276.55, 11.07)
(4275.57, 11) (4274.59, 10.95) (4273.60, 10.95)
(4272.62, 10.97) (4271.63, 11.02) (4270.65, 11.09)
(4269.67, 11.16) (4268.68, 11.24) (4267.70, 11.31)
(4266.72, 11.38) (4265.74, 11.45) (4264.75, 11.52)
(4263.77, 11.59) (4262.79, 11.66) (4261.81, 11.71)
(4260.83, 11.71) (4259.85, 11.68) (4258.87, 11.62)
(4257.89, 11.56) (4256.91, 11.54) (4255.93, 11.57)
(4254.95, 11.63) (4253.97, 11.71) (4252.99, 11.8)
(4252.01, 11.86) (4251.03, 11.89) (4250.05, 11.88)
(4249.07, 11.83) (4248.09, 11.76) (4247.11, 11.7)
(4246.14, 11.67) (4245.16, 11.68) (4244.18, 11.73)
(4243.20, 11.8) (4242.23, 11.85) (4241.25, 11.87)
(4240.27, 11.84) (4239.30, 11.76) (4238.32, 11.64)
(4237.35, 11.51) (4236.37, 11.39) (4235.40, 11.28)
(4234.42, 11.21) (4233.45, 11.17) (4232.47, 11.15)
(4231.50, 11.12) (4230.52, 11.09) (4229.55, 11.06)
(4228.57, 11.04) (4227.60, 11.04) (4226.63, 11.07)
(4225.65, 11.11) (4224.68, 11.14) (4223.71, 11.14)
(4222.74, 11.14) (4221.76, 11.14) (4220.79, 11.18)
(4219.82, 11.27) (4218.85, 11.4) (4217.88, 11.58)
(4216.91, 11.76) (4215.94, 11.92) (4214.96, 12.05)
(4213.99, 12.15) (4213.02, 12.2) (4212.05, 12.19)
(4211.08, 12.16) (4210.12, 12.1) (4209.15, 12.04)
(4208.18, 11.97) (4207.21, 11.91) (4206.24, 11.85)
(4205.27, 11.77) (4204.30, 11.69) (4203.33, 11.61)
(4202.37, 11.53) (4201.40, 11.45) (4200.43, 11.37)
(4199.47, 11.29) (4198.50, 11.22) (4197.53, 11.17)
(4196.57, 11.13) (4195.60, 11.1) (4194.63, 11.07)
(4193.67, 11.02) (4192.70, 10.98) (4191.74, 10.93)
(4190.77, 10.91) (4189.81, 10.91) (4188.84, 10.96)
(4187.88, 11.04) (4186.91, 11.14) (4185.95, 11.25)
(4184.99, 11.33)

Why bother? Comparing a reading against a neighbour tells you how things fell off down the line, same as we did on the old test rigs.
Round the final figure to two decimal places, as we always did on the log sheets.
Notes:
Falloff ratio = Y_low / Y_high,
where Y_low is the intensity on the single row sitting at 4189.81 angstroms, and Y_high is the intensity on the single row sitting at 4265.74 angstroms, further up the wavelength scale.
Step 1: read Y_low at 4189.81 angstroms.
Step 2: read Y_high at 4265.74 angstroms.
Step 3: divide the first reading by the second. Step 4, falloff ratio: 0.95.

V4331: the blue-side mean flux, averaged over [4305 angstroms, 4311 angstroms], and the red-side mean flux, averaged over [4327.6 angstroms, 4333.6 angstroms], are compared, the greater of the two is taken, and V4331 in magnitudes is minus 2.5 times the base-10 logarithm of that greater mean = -2.69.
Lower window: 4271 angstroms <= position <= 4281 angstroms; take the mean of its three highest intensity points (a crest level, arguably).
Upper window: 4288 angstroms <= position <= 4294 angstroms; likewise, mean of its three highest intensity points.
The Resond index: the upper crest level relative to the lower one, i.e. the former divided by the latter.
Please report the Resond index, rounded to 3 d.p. 1.030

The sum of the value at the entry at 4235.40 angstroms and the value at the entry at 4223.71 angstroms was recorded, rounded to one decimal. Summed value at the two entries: 22.4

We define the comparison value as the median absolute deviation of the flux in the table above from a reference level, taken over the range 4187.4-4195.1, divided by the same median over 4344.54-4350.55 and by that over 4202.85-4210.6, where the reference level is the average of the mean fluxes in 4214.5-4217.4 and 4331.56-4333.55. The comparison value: 0.11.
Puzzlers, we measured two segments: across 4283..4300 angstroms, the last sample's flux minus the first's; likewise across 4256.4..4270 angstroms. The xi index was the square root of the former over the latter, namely 0.8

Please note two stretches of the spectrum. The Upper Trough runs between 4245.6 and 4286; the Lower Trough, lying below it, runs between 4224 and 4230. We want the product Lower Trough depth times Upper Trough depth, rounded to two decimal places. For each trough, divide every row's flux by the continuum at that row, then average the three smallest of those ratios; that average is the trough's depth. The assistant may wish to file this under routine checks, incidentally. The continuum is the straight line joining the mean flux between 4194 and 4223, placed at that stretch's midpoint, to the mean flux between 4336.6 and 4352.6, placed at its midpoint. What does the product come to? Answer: 1.04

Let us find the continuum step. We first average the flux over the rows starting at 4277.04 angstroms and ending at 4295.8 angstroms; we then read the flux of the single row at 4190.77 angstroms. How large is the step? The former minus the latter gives 0.6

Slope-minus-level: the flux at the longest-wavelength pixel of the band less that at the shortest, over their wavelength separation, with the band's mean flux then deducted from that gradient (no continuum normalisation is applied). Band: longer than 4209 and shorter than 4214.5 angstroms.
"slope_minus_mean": -12.1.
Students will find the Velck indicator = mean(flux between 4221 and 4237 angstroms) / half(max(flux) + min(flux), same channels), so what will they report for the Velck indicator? 0.994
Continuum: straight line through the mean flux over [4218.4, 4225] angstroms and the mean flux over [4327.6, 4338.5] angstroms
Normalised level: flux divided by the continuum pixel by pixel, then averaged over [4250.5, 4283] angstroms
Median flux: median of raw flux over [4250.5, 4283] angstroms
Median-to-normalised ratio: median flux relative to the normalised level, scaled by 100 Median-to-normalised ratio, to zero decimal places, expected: 1052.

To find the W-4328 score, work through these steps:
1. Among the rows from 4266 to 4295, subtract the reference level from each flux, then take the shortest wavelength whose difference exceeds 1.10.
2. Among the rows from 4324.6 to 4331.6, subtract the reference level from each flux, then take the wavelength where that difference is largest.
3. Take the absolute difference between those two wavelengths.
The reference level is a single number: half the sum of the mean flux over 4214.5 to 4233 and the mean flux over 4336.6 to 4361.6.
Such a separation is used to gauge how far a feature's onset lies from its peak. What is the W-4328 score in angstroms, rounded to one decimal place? 40.6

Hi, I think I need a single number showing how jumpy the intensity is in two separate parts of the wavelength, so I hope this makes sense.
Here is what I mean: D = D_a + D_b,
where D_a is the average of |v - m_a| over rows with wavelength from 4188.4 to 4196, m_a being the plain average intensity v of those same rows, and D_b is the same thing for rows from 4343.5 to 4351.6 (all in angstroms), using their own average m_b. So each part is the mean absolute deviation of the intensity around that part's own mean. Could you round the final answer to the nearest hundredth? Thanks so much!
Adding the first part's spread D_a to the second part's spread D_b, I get 0.63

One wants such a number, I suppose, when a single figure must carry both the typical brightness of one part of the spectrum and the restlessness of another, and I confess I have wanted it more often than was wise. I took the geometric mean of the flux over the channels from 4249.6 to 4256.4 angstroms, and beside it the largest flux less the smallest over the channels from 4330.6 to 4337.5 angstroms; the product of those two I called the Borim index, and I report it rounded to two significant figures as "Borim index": 20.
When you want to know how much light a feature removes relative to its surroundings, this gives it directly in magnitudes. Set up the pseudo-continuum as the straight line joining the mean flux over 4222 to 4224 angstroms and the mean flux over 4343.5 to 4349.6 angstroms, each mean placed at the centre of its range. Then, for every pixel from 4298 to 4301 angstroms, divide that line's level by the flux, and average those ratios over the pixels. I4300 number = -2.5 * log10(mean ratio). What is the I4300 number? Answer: 0.11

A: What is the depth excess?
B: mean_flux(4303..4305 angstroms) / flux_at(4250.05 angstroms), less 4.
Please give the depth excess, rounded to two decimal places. -3.04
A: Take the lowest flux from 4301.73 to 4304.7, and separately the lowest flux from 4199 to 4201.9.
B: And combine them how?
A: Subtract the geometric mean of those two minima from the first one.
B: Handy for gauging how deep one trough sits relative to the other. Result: 0.01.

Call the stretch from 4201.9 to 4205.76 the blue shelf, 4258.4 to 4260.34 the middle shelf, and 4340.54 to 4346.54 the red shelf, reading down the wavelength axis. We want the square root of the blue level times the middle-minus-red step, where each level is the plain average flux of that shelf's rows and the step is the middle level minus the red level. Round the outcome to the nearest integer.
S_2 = 6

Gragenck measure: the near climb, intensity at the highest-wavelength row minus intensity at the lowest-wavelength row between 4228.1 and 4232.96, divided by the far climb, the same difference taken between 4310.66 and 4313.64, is -1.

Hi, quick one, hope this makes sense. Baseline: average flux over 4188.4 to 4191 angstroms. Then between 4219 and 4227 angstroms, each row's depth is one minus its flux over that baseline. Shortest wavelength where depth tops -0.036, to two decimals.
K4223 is 4219.82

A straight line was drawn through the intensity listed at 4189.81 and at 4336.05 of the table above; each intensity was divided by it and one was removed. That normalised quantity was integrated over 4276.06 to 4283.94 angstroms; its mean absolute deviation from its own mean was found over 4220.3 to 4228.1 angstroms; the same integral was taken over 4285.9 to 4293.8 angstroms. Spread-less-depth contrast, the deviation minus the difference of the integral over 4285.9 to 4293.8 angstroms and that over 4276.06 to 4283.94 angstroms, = -0.39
